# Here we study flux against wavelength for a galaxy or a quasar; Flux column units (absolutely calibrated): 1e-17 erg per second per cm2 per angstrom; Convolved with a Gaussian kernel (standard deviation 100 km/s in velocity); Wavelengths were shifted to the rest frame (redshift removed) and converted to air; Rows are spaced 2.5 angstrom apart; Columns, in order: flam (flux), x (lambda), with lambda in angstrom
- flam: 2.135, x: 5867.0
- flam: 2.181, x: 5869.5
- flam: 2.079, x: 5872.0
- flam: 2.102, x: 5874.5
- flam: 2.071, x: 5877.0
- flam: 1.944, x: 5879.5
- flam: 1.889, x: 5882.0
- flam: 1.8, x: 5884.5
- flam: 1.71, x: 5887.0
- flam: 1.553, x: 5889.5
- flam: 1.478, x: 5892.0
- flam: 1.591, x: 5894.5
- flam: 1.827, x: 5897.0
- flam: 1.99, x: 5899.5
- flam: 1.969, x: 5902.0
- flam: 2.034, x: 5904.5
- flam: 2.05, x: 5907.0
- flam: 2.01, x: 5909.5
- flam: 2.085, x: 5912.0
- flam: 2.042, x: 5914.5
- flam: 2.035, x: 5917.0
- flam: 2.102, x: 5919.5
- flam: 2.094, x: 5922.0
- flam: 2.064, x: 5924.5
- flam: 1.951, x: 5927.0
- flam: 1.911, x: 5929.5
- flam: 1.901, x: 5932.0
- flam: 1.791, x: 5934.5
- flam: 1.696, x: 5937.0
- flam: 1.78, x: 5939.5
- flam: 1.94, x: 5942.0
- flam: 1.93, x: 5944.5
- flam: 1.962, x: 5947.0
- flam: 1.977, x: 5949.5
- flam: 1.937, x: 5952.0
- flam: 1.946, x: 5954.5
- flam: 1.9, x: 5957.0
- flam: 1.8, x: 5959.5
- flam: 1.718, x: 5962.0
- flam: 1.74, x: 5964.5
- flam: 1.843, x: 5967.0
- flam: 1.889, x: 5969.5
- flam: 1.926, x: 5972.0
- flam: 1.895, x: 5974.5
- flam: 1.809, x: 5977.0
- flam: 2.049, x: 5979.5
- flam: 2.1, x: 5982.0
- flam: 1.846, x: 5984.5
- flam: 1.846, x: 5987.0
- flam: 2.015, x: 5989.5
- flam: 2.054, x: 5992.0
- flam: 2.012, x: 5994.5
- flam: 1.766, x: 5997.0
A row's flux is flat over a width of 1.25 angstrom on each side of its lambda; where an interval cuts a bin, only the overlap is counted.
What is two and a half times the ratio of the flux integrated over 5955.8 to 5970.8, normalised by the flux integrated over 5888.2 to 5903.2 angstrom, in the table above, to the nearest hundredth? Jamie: 2.62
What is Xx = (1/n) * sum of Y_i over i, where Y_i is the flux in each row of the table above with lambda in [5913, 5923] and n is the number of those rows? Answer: 2.07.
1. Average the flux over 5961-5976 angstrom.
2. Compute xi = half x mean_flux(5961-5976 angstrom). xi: 0.92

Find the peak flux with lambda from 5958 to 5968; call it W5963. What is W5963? 1.843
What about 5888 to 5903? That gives 1.99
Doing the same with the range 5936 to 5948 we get 1.962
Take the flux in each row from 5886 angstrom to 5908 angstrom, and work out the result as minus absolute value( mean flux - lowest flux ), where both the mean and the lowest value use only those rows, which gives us -0.32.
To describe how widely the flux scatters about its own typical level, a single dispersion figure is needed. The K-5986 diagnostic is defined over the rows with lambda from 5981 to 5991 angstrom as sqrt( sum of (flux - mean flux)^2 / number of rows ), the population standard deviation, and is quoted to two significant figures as 0.11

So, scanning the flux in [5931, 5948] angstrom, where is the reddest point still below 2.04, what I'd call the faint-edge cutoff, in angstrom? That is 5947.0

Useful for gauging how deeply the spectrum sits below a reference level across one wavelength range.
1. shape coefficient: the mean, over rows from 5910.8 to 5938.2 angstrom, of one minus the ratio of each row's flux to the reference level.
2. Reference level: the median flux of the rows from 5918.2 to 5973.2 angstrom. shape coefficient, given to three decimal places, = -0.027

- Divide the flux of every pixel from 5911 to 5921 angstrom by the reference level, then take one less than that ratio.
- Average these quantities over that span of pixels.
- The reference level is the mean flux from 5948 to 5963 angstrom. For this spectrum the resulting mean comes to 0.10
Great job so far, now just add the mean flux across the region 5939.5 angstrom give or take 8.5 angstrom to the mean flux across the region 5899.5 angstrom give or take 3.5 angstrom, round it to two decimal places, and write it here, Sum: 3.79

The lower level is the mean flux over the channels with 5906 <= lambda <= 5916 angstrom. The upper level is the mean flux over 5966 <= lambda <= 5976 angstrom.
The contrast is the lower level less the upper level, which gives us 0.16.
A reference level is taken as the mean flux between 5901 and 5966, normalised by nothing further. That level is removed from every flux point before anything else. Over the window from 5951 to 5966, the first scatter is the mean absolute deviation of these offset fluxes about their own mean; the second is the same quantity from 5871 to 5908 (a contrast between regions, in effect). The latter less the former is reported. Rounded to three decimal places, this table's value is 0.083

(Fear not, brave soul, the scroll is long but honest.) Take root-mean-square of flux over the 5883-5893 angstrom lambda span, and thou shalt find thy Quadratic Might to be 1.64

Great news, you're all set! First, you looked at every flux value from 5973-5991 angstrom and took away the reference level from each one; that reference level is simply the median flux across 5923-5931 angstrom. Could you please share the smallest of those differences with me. -0.14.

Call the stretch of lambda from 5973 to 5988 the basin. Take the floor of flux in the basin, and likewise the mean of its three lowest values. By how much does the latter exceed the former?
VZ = 0.025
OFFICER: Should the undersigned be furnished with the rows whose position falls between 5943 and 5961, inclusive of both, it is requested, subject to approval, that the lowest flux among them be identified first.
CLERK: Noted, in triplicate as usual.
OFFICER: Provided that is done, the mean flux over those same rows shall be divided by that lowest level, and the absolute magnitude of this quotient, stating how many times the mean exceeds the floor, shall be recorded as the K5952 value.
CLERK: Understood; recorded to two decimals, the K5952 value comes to 1.07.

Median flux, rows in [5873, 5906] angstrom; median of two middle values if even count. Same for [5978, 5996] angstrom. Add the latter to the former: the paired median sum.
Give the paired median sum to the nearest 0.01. 3.90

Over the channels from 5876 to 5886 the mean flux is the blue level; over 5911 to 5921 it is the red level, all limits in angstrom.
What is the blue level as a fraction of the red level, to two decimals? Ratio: 0.93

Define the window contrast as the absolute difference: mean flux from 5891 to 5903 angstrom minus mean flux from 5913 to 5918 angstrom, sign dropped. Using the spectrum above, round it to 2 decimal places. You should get 0.27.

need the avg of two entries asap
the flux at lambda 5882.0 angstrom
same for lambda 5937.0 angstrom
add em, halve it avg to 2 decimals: 1.79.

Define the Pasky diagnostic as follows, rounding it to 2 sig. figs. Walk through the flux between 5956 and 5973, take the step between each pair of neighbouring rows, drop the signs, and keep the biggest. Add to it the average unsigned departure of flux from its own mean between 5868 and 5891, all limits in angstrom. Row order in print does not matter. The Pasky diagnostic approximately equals 0.27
